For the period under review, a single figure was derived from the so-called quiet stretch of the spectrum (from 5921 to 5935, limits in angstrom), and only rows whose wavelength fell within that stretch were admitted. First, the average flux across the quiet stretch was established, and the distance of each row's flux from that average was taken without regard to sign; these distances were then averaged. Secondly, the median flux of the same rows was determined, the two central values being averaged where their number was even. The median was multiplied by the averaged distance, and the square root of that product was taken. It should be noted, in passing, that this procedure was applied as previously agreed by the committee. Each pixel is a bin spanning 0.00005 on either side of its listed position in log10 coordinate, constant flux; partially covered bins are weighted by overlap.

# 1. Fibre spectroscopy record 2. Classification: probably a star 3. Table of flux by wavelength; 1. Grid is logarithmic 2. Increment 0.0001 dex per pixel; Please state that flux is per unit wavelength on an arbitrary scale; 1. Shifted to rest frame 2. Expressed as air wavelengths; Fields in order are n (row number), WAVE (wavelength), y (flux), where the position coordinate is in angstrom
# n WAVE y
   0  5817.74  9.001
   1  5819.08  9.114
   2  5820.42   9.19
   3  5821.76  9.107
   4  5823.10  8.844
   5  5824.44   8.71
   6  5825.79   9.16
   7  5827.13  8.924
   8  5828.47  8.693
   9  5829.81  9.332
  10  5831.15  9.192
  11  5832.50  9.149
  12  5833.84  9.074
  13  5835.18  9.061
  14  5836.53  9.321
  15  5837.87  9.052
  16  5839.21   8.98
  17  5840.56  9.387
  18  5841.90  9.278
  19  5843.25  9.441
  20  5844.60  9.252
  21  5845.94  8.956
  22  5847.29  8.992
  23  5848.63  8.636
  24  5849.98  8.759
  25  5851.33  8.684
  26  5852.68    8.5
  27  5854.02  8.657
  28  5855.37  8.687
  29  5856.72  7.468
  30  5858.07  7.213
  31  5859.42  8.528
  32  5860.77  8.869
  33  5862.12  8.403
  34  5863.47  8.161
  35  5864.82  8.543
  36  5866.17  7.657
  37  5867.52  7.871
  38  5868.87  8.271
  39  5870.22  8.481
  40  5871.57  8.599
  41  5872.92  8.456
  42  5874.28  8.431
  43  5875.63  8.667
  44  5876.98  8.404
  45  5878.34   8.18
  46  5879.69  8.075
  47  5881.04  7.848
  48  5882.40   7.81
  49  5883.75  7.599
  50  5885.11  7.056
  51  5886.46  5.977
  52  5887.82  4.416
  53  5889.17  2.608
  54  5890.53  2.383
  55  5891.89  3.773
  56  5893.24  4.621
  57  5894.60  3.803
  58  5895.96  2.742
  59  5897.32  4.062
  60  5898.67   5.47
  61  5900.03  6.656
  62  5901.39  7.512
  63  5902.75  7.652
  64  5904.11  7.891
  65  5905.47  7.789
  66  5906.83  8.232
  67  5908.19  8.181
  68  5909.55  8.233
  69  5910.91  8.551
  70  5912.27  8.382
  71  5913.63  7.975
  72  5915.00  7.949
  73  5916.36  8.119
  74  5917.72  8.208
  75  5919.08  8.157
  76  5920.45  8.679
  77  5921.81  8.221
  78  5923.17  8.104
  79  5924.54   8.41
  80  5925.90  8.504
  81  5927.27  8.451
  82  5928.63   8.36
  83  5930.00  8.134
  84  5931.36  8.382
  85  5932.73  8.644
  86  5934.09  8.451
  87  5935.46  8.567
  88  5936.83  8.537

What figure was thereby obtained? 1.0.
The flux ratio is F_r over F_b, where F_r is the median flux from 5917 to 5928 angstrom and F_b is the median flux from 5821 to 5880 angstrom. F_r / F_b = 0.96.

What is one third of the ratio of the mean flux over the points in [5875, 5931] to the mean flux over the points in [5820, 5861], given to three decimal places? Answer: 0.266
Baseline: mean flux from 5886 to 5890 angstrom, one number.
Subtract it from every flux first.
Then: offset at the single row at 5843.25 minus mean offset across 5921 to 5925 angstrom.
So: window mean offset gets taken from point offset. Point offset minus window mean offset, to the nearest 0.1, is 1.2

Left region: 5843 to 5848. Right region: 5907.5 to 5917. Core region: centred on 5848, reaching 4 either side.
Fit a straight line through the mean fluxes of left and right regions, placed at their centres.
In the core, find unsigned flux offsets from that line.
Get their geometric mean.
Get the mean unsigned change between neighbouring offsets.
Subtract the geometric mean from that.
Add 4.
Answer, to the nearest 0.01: 3.91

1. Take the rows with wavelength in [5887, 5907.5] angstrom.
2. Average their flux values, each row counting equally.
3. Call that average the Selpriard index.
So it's 5.31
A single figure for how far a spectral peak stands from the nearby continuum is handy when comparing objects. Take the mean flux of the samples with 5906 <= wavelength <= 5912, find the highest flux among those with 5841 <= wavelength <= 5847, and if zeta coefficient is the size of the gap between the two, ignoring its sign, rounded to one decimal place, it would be 1.1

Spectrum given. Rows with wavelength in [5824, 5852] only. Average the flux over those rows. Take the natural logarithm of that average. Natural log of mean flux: 2.20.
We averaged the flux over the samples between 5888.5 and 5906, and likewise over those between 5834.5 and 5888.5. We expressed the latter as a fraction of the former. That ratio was 1.6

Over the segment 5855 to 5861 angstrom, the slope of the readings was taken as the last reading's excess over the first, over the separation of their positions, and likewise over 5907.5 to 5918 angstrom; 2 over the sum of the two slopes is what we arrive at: 55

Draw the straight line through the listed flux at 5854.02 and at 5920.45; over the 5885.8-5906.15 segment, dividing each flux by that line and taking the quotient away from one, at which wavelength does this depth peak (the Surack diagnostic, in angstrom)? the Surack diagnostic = 5890.53 angstrom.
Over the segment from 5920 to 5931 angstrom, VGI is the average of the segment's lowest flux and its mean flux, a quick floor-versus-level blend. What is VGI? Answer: 8.23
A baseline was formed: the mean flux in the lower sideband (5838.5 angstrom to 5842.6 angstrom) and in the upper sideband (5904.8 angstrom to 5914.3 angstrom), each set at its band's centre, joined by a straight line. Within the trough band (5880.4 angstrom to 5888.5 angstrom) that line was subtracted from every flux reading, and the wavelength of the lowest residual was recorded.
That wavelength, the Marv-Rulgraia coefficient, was 5887.82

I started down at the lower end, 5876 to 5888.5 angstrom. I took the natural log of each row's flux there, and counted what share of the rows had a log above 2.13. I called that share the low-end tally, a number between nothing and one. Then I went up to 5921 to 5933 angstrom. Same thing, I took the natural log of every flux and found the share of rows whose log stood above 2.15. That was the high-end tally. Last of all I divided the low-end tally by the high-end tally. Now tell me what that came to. 0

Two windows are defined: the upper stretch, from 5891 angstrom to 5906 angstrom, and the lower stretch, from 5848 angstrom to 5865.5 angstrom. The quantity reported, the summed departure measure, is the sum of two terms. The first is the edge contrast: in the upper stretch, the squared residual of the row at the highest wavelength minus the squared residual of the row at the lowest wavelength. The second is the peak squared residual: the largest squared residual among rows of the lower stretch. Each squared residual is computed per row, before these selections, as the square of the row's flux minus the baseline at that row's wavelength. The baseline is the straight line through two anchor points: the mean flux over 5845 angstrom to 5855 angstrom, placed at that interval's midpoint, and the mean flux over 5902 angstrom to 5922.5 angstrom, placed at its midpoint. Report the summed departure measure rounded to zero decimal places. -19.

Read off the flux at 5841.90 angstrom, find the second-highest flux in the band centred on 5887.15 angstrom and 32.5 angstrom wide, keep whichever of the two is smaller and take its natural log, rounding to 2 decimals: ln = 2.15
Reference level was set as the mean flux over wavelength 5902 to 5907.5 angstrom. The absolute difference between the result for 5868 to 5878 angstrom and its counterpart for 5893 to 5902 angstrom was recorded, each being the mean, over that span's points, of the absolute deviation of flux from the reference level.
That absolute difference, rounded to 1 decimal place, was 2.3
